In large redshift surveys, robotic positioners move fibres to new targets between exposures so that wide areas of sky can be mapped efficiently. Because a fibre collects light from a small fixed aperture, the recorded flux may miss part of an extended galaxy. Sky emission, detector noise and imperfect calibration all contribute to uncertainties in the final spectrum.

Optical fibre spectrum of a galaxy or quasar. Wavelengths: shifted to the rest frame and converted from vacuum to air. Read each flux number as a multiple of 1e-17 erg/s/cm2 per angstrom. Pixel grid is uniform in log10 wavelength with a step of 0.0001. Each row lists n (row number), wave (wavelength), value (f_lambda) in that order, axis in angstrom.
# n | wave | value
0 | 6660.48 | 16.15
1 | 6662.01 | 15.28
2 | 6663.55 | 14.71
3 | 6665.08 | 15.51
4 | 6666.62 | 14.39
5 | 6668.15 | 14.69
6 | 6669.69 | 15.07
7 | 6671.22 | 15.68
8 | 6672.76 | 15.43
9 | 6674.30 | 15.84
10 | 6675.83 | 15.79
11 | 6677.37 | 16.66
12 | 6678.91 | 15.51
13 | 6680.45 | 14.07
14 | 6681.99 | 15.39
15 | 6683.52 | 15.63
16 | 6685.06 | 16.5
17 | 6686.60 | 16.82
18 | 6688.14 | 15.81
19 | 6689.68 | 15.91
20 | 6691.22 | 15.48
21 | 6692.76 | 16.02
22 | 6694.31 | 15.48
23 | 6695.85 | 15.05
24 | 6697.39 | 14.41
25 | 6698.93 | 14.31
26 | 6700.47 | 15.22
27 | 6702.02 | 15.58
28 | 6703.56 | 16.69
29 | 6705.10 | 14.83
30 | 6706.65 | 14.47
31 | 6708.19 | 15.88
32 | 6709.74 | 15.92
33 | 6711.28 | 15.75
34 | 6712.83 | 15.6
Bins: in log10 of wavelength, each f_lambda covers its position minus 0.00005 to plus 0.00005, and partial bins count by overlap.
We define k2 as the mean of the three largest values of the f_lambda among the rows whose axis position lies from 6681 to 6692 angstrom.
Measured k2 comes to 16.4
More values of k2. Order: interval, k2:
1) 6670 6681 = 16.1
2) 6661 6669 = 15.2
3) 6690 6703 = 15.7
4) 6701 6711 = 16.2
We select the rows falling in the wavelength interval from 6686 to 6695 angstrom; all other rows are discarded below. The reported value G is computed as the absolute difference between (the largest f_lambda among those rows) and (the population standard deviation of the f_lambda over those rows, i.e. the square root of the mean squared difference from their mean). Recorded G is 16.4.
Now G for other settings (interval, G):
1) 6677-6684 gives 15.8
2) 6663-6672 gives 15.2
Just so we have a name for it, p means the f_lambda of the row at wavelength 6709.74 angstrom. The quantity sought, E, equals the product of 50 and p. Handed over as 796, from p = 15.92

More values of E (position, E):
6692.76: 801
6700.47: 761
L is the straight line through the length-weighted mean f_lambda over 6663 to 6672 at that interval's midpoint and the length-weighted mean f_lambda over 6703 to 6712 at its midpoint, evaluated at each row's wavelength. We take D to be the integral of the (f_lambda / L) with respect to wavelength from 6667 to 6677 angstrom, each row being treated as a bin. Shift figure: 10.2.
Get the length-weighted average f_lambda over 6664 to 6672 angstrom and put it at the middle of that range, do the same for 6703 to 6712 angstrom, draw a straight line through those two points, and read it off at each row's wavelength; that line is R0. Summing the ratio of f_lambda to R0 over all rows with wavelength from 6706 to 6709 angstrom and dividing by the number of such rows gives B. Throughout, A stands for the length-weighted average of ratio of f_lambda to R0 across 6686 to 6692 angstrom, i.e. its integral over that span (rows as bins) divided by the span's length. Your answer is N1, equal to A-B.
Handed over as 0.07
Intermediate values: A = 1.04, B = 0.97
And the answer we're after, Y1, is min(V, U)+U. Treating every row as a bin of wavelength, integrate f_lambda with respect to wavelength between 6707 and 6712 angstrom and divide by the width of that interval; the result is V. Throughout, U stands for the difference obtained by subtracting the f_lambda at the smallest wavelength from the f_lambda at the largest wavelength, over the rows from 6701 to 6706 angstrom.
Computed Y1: -1.5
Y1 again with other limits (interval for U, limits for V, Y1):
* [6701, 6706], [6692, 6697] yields -1.5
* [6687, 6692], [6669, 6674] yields -0.7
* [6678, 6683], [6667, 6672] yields -0.2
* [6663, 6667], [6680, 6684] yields -0.6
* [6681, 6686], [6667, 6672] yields 2.2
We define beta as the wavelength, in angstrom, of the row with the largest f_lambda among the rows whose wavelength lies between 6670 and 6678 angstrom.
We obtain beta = 6677.37 angstrom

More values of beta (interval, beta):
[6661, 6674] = 6671.22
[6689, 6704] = 6703.56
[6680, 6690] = 6686.60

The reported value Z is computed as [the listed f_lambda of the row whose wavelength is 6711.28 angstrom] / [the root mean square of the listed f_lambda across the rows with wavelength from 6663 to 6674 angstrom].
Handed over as 1.04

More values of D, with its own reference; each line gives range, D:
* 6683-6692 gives 9.4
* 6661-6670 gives 9.0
